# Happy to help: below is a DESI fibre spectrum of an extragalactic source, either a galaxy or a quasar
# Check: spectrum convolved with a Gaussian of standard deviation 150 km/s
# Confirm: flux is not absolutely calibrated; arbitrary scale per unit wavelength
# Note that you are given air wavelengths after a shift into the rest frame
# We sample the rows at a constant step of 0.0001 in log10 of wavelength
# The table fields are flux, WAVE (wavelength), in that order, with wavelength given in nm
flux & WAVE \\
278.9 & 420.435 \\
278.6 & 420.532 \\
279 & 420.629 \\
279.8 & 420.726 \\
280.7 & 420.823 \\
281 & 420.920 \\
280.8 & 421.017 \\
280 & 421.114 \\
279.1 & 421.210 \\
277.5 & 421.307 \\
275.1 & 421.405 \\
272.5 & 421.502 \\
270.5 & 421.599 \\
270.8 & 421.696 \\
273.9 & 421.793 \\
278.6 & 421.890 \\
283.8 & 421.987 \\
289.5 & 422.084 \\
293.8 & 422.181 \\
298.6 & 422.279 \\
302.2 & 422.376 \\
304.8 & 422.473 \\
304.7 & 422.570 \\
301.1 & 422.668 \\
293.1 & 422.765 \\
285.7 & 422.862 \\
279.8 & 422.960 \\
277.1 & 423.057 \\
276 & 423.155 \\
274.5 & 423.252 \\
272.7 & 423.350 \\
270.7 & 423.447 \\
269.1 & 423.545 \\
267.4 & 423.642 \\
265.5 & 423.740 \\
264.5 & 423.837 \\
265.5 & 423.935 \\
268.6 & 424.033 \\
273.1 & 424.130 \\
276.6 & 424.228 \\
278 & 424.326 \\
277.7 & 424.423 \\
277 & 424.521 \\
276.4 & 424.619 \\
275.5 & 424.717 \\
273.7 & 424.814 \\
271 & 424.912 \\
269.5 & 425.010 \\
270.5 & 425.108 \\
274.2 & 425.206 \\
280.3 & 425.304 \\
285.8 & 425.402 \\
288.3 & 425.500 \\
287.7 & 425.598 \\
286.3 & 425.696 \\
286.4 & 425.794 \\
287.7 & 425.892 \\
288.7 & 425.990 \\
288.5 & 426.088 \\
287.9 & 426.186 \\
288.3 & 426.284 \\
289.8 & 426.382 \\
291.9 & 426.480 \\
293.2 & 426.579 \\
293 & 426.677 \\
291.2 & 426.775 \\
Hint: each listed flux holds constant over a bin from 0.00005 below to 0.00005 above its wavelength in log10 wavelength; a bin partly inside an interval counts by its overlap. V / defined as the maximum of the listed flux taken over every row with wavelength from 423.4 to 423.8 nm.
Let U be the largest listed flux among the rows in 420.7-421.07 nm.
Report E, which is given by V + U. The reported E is 552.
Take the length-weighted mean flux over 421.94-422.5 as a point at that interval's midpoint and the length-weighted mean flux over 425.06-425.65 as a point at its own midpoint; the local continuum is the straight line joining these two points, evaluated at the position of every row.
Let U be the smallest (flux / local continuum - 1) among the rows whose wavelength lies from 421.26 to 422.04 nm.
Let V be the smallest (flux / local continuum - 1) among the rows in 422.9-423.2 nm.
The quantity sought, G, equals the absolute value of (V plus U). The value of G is 0.144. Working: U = -0.09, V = -0.05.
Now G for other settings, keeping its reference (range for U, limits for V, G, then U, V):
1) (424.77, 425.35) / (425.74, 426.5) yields 0.020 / -0.05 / 0.03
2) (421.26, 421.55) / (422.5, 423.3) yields 0.142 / -0.09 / -0.06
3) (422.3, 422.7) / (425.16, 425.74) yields 0.000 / 0.03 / -0.03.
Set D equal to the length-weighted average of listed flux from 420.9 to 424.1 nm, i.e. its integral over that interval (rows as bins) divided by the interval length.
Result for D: 280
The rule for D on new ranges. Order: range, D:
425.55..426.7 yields 289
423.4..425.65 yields 274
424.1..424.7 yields 276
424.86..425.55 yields 277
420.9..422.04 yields 277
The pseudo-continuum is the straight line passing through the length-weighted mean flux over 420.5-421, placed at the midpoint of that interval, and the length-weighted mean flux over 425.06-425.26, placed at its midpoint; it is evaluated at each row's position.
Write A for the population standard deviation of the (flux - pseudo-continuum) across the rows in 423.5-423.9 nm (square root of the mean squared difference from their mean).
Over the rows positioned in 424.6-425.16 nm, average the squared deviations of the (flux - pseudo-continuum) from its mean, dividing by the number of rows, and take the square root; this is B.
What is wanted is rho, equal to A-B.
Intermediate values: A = 1.6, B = 2.3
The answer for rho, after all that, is -1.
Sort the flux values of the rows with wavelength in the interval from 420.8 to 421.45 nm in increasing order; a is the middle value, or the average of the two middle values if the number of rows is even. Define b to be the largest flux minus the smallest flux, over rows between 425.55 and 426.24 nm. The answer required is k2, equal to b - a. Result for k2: -278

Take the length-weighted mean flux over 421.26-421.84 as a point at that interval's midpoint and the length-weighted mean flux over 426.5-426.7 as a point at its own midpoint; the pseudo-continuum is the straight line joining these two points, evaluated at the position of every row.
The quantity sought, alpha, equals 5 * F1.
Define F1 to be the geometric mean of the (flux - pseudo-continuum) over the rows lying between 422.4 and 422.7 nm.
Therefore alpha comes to 133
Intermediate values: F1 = 26.5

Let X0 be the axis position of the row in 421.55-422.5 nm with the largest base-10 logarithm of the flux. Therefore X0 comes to 422.473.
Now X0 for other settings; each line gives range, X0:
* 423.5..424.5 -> 424.326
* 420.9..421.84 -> 420.920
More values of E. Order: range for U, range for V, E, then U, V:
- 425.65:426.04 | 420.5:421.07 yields 570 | 288.7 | 281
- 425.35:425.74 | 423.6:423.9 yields 556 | 288.3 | 267.4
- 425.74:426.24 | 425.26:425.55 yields 577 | 288.7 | 288.3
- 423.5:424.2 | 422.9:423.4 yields 553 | 273.1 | 279.8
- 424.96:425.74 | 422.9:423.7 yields 568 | 288.3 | 279.8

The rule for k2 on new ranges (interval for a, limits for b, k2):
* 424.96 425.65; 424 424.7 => -271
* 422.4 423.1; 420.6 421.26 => -291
